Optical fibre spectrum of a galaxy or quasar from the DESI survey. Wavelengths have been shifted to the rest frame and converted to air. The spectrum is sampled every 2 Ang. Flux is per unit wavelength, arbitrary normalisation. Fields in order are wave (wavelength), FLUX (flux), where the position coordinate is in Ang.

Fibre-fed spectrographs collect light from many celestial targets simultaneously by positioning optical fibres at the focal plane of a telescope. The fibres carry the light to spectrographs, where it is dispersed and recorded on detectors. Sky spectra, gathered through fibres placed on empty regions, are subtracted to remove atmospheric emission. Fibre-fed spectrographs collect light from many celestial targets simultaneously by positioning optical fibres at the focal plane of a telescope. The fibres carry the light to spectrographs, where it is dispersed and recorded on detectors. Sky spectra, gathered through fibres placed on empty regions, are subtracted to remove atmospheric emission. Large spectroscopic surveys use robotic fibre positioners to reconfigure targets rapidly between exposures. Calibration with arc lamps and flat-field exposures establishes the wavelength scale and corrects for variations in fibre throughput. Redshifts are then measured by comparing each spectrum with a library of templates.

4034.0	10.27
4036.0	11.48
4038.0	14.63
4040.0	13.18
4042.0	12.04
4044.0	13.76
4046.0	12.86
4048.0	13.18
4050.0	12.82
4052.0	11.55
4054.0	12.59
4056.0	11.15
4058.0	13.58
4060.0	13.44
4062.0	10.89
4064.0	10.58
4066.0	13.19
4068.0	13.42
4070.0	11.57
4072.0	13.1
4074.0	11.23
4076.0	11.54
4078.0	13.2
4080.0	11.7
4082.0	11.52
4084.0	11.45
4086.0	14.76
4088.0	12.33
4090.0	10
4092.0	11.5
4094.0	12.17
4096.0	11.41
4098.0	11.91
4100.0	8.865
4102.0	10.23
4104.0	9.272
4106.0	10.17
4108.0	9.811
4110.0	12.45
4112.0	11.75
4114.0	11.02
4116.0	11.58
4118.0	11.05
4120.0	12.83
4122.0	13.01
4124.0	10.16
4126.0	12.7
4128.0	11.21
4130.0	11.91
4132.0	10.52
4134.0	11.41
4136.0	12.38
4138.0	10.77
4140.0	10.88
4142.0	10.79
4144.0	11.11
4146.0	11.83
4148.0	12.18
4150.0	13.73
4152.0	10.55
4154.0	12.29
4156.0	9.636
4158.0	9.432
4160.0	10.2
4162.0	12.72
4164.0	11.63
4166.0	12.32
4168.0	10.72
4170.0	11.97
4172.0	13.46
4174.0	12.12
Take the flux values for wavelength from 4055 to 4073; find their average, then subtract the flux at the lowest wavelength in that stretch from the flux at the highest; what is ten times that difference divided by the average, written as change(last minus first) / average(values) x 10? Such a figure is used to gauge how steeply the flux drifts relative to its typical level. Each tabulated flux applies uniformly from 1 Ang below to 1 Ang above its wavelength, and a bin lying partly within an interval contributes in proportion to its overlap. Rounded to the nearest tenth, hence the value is 1.6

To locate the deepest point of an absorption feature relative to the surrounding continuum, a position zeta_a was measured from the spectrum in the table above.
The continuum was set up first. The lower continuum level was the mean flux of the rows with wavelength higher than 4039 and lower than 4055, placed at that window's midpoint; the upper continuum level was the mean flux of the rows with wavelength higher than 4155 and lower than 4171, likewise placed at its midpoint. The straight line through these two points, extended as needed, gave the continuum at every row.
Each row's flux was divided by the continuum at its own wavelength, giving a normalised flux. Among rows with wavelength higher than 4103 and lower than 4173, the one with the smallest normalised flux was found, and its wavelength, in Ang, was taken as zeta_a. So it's 4104.0 Ang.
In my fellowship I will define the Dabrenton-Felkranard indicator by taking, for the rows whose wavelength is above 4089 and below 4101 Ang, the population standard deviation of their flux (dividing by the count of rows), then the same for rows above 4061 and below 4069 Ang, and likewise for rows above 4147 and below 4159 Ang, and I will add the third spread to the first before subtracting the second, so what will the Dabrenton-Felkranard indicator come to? 1.4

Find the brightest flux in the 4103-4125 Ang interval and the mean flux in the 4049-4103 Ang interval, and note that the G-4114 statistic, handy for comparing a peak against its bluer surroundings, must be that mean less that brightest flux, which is -1.1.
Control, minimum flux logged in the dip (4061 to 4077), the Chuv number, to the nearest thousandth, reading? 10.580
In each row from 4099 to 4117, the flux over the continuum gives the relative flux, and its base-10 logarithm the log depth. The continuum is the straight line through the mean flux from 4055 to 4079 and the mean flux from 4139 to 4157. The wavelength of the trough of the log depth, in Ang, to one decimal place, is 4100.0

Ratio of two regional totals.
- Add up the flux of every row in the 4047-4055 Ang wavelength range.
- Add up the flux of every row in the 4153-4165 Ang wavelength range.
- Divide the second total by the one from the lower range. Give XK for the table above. 1.3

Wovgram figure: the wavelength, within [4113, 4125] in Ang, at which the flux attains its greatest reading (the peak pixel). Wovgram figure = 4122.0 Ang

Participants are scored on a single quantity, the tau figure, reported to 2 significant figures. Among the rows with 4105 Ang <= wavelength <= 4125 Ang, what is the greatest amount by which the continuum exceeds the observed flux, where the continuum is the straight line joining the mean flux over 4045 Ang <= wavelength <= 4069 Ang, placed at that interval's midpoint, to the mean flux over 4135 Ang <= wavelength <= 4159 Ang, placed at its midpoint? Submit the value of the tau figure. 2.0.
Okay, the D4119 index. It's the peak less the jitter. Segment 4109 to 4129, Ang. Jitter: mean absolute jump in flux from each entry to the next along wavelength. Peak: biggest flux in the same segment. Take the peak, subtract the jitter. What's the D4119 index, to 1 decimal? 11.7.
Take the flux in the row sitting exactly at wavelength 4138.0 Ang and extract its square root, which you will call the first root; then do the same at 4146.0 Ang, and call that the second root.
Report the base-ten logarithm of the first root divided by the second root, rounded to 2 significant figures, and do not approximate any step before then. -0.020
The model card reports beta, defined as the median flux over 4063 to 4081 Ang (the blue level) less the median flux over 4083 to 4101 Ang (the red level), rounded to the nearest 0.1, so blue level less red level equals 0.2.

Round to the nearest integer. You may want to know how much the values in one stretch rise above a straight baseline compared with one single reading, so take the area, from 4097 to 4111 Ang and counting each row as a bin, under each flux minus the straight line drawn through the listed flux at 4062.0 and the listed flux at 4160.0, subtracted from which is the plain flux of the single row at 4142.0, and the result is -14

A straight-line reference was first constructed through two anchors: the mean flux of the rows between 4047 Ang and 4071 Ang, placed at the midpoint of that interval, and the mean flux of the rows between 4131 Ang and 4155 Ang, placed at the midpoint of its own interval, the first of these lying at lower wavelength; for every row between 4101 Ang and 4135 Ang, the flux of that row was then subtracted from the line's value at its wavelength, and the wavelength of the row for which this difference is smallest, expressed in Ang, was 4122.0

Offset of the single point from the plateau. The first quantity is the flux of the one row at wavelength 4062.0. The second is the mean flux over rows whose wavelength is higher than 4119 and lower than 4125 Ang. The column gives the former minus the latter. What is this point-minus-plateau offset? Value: -1.1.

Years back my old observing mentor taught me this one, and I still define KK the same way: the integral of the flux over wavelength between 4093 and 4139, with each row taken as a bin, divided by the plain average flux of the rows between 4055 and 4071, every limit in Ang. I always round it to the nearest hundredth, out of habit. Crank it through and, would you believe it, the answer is 42.30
